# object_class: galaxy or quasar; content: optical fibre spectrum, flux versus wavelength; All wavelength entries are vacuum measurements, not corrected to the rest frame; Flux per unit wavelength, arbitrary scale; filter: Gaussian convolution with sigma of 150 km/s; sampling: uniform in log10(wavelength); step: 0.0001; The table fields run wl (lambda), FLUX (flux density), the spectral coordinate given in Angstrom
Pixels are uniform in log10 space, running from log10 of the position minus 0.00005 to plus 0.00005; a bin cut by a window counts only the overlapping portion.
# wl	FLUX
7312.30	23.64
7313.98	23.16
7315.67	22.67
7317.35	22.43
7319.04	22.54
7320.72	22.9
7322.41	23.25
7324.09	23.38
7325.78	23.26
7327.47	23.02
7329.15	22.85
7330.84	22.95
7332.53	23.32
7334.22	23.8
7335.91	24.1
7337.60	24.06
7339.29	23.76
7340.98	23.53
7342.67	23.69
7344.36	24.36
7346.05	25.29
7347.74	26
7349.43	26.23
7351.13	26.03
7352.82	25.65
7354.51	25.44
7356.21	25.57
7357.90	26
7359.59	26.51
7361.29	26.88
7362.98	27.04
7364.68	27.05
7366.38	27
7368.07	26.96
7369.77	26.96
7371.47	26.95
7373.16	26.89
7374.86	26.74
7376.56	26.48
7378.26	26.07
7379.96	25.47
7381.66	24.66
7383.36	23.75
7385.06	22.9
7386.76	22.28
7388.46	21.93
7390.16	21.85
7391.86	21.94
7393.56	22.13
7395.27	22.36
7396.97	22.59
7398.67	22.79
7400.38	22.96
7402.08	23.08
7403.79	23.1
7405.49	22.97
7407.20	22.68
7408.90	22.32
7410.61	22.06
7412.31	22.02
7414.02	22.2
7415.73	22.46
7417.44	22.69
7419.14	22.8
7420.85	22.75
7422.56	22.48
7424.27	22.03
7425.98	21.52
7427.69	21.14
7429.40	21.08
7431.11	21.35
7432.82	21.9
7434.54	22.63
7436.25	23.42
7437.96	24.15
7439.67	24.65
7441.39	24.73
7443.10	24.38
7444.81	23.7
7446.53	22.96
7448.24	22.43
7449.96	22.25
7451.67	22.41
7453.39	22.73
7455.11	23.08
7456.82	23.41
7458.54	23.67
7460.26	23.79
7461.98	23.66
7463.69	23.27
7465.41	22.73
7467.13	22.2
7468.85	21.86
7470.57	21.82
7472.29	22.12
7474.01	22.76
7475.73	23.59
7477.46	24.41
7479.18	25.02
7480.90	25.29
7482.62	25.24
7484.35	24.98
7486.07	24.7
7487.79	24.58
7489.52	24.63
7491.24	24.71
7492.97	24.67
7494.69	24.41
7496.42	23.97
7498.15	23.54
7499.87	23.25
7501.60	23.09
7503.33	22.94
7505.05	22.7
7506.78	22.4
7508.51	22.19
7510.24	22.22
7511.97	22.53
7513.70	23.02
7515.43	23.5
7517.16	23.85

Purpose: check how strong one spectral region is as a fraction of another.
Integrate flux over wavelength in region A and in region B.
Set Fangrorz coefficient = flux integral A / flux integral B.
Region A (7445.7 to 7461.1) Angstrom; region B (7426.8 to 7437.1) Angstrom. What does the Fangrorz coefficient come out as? 1.6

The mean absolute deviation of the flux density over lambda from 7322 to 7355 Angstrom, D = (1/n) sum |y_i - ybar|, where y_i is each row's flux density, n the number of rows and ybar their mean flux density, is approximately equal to 0.96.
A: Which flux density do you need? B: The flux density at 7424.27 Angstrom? 22.03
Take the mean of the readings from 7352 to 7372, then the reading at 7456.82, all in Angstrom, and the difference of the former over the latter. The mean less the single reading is 3.1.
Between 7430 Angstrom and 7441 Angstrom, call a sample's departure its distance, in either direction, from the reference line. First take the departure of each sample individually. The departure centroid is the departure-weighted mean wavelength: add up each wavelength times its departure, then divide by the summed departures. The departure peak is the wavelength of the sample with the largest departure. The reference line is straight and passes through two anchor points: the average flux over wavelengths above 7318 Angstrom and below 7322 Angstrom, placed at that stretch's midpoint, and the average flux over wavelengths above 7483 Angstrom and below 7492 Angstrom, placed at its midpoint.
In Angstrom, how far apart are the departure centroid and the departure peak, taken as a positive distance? 2.2 Angstrom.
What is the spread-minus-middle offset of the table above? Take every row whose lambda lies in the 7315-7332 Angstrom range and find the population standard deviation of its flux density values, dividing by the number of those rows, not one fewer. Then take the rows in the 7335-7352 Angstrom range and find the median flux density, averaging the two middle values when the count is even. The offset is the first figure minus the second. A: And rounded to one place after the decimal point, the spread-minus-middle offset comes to -23.9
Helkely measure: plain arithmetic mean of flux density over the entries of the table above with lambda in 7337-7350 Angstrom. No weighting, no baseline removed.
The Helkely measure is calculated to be 24.6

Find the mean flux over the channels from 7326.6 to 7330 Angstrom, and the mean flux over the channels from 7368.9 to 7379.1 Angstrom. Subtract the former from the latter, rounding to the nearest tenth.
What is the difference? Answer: 3.7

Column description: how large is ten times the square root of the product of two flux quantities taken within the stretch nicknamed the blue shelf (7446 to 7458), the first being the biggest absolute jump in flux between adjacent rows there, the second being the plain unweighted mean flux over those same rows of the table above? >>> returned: 34.7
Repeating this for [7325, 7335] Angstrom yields 33.4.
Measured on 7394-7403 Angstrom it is 22.9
